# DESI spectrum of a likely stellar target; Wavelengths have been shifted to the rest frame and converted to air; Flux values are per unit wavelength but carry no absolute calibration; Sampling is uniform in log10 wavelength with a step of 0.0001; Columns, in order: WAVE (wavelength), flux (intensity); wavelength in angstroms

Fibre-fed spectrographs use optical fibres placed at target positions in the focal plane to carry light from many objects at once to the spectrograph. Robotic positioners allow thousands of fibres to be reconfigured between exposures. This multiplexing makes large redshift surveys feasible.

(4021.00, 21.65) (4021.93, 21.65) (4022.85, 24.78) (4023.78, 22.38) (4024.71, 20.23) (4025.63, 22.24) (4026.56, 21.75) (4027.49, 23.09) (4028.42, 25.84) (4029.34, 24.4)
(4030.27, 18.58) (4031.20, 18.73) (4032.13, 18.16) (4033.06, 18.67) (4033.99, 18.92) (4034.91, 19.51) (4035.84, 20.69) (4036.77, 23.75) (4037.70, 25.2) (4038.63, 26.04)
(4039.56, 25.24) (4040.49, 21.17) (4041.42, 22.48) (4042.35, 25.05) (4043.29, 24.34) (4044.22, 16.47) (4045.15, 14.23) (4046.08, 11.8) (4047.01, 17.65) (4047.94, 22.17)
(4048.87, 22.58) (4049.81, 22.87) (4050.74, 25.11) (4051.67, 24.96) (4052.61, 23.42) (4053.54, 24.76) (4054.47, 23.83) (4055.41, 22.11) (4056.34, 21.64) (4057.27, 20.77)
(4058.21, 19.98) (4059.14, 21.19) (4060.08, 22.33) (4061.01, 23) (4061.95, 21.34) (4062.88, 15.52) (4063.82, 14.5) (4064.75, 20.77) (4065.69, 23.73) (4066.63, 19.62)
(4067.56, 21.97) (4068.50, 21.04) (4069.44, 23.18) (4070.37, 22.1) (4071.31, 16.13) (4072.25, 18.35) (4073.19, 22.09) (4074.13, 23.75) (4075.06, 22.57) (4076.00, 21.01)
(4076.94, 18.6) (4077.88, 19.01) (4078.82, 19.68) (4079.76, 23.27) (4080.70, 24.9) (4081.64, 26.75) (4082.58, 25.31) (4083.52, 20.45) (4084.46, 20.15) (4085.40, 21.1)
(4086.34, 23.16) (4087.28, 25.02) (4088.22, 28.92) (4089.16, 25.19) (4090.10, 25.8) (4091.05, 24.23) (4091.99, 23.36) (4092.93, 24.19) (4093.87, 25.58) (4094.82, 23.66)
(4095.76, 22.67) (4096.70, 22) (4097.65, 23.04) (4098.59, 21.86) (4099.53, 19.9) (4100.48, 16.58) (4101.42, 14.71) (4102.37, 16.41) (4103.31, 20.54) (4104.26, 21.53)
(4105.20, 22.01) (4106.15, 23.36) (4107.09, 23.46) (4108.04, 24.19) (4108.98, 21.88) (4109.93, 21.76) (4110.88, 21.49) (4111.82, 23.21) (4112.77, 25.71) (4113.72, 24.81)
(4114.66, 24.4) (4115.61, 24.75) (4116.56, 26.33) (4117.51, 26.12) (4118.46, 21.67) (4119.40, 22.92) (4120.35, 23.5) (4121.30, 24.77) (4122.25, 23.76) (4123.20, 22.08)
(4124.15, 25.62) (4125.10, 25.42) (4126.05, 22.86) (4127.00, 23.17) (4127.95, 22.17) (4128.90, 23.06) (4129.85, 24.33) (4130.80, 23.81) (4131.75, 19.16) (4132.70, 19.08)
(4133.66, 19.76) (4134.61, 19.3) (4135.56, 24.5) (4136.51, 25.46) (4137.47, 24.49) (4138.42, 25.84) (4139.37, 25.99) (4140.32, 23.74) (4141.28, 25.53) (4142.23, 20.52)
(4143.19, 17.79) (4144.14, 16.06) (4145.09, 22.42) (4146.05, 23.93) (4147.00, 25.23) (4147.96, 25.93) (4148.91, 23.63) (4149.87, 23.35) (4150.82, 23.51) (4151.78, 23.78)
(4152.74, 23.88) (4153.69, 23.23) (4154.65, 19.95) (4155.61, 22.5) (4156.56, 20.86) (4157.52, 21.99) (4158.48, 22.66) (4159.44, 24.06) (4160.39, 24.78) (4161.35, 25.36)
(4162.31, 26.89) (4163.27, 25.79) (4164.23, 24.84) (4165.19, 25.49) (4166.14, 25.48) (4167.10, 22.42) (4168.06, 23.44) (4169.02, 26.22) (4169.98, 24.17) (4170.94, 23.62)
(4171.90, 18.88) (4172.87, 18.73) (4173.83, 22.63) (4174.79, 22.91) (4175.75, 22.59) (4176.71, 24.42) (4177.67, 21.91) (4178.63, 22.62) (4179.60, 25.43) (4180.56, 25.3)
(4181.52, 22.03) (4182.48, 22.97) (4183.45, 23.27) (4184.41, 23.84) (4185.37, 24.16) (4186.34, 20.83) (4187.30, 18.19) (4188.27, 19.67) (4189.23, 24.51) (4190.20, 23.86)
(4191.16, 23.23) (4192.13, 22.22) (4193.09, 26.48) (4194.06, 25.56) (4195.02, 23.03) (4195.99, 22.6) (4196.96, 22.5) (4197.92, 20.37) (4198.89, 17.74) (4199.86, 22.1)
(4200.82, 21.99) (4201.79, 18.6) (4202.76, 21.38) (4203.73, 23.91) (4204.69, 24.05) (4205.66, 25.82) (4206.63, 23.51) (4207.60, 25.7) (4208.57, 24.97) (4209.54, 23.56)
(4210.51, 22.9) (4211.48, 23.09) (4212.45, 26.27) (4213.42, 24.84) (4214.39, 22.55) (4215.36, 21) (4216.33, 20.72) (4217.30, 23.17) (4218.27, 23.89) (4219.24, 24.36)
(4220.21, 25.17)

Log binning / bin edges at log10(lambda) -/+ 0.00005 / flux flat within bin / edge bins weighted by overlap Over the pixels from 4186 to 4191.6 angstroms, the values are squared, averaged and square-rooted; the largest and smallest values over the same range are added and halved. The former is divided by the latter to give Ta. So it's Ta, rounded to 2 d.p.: 1.02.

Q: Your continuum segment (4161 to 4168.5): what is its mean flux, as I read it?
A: 25.0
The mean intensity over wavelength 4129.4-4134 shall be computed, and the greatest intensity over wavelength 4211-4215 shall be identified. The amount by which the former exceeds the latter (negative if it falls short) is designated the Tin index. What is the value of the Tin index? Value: -5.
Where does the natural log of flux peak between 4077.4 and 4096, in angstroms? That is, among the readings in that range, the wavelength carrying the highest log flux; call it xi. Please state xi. 4088.22 angstroms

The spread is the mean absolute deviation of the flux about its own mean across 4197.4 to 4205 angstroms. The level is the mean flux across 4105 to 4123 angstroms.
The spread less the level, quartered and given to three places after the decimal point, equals -5.479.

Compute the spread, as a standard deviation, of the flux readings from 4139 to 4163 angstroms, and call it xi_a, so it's 2.5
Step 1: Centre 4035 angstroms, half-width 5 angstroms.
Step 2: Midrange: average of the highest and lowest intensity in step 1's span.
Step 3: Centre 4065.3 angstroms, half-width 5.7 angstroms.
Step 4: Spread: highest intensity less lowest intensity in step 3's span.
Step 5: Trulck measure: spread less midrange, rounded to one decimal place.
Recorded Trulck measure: -12.9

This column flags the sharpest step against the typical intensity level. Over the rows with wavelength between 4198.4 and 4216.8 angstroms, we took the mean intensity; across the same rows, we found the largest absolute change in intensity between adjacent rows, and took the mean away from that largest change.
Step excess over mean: -18.5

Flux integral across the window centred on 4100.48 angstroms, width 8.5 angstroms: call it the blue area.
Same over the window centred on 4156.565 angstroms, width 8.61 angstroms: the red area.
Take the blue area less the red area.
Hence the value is -28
